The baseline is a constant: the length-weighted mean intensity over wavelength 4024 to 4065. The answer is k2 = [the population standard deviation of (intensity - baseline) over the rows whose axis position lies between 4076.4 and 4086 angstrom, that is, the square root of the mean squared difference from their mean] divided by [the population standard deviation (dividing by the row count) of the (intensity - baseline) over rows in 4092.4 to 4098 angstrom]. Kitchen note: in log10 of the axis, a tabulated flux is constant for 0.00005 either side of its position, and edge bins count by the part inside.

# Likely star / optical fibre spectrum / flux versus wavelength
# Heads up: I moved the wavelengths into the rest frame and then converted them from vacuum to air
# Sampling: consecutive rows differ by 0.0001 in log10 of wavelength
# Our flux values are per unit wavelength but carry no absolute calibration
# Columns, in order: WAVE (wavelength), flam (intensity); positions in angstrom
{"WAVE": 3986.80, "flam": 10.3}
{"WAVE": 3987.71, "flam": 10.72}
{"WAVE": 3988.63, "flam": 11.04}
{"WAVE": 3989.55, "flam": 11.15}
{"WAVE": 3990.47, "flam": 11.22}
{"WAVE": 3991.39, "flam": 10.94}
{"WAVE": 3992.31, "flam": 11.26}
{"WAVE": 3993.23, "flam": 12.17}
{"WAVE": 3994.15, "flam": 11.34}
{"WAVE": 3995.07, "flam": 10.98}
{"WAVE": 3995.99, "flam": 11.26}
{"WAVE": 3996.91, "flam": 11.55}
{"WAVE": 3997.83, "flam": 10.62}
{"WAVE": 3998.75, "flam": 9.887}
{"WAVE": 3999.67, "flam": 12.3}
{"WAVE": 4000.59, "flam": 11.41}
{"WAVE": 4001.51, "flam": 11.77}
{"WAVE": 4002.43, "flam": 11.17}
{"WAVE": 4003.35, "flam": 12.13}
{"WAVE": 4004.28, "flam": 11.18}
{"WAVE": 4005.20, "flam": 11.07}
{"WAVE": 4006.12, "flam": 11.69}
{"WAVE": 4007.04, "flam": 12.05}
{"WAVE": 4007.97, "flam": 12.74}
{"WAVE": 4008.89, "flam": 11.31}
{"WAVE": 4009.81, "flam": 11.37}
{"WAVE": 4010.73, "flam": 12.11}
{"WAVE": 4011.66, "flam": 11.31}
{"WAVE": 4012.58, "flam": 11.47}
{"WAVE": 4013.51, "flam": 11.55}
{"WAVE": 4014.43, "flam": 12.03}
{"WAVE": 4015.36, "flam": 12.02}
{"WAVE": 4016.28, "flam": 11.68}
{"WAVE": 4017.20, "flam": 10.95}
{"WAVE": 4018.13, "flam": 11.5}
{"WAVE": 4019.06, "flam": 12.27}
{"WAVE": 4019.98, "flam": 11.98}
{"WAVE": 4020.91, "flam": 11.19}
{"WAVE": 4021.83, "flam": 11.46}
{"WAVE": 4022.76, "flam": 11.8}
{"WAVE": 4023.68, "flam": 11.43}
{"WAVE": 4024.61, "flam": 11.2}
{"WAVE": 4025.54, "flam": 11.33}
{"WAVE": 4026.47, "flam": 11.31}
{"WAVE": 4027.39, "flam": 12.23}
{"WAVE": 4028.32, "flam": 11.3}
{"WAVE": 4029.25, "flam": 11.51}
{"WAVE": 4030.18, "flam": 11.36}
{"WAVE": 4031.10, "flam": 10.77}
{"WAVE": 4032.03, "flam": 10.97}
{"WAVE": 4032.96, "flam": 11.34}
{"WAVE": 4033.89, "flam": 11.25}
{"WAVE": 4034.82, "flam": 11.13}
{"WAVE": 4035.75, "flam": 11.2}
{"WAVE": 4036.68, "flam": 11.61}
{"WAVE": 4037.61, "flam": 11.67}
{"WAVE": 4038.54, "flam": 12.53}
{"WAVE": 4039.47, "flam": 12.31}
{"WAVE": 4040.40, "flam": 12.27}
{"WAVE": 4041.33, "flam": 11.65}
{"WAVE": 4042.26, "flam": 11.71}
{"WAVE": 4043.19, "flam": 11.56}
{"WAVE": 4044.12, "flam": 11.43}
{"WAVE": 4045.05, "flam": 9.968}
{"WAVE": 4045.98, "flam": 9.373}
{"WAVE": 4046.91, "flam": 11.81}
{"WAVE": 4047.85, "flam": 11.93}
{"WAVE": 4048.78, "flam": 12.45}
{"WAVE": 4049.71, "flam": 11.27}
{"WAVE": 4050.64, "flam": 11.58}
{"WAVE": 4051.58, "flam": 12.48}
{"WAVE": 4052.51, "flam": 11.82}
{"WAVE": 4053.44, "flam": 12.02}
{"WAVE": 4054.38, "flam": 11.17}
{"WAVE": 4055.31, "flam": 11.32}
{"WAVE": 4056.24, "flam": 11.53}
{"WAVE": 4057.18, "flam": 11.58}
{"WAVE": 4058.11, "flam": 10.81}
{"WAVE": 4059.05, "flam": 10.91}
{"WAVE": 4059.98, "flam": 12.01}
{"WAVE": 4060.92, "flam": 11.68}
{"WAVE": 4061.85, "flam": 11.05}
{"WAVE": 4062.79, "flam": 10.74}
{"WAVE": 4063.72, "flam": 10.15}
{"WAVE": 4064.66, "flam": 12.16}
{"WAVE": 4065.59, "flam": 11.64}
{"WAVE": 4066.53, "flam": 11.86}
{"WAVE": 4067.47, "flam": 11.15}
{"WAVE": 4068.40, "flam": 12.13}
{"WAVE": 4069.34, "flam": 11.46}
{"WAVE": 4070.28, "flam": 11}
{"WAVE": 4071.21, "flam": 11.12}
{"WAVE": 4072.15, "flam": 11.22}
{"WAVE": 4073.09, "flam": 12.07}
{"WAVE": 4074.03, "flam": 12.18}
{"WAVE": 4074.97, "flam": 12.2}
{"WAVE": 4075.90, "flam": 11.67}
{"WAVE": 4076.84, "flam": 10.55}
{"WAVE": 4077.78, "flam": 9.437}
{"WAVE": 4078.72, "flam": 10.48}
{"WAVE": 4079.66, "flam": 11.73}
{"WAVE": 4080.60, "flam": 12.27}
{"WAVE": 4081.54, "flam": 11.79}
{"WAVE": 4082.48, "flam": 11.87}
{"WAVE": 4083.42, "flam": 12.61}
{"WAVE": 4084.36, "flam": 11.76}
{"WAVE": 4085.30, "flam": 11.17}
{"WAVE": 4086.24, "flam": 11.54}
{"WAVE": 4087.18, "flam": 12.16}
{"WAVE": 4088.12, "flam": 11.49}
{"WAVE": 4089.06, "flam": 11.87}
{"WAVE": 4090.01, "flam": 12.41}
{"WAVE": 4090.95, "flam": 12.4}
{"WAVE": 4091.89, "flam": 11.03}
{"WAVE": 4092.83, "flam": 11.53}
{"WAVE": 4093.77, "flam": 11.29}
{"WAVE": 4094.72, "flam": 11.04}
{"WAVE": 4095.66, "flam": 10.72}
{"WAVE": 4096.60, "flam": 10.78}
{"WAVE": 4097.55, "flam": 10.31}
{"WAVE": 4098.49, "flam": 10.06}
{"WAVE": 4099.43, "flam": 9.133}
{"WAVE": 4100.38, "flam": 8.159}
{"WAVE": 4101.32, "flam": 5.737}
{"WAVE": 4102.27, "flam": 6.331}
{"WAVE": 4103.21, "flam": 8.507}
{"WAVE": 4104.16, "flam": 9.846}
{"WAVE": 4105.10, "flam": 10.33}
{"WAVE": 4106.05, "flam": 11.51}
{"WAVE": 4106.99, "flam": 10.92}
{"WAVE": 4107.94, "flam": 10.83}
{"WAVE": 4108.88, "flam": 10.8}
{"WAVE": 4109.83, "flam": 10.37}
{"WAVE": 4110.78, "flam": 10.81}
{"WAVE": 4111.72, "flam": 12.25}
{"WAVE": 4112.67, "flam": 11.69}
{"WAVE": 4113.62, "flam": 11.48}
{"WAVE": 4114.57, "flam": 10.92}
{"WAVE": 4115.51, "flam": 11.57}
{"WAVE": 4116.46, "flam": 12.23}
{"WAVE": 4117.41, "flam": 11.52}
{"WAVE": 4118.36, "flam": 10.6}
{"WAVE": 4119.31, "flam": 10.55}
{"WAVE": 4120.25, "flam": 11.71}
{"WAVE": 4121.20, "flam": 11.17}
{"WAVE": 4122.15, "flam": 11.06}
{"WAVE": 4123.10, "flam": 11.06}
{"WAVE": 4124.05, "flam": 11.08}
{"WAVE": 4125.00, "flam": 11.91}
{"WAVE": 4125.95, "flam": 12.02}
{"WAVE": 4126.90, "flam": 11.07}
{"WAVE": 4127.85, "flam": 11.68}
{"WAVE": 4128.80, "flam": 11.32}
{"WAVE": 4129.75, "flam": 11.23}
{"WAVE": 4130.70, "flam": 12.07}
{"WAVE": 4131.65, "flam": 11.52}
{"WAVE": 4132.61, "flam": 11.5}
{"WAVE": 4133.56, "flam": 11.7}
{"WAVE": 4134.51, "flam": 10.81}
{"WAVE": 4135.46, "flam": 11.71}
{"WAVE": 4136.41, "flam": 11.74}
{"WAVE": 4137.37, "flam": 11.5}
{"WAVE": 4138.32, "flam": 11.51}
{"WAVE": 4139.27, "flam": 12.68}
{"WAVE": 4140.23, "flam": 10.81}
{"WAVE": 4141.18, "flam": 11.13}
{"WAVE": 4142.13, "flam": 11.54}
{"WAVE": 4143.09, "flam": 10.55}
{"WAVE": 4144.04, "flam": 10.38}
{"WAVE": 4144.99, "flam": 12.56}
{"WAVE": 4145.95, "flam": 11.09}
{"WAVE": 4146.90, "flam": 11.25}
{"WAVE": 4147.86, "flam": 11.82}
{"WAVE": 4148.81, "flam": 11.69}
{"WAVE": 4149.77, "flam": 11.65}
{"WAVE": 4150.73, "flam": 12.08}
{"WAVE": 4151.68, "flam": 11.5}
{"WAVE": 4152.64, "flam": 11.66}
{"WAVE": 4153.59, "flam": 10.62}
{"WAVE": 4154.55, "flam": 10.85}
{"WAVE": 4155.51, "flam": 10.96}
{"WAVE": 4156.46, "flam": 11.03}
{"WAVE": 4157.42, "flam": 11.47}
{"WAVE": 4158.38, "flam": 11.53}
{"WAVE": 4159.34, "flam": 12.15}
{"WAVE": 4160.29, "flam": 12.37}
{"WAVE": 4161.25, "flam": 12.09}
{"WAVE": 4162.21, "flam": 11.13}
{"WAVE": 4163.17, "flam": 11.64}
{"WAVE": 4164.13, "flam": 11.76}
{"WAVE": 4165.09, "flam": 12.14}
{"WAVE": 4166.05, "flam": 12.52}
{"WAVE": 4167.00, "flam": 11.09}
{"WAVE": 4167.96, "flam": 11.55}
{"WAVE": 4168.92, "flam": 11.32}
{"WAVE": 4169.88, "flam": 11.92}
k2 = 2.3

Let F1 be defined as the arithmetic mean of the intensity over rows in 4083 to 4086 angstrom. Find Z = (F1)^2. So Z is 140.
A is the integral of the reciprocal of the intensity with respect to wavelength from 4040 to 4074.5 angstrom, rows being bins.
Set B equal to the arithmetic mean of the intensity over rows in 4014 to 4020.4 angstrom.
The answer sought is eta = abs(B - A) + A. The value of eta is 11.8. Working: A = 3.0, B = 11.8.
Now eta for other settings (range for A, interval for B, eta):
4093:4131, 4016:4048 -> 11.5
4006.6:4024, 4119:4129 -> 11.3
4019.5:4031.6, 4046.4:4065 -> 11.5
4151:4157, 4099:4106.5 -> 8.7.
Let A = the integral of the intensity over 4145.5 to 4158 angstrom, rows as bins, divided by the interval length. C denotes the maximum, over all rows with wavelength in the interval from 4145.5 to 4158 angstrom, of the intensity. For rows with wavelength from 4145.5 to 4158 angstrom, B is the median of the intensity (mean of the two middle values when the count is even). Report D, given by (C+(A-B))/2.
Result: 5.99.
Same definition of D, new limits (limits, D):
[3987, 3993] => 5.62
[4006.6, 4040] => 6.43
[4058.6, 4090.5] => 6.23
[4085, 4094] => 6.30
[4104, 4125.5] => 6.18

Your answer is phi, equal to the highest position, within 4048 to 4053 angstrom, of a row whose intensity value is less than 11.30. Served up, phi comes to 4049.71 angstrom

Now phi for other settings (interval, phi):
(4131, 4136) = 4134.51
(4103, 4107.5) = 4106.99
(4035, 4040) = 4035.75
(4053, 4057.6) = 4054.38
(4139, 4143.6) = 4143.09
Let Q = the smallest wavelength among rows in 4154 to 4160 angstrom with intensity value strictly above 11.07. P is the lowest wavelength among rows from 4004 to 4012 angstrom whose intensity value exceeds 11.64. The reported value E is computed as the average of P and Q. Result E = 4081.8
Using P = 4006.12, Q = 4157.42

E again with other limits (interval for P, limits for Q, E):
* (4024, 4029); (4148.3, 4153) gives 4088.1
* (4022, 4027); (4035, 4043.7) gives 4029.3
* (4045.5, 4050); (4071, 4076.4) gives 4059.1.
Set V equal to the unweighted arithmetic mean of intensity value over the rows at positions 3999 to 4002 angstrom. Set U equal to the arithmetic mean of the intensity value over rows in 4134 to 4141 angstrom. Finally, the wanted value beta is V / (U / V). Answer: 12.1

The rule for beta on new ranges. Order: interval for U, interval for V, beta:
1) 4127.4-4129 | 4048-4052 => 12.4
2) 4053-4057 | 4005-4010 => 11.9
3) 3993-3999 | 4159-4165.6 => 12.7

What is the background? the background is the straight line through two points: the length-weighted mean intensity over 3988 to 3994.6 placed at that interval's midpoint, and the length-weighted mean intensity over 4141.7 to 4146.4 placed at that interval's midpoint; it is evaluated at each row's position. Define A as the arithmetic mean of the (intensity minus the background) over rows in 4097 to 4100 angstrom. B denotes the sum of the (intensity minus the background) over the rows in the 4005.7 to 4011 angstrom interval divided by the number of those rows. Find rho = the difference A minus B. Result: -2.01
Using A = -1.4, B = 0.6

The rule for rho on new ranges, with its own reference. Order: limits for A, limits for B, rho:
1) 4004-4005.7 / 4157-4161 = -0.82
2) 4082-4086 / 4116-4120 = 0.61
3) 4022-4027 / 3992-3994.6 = -0.16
